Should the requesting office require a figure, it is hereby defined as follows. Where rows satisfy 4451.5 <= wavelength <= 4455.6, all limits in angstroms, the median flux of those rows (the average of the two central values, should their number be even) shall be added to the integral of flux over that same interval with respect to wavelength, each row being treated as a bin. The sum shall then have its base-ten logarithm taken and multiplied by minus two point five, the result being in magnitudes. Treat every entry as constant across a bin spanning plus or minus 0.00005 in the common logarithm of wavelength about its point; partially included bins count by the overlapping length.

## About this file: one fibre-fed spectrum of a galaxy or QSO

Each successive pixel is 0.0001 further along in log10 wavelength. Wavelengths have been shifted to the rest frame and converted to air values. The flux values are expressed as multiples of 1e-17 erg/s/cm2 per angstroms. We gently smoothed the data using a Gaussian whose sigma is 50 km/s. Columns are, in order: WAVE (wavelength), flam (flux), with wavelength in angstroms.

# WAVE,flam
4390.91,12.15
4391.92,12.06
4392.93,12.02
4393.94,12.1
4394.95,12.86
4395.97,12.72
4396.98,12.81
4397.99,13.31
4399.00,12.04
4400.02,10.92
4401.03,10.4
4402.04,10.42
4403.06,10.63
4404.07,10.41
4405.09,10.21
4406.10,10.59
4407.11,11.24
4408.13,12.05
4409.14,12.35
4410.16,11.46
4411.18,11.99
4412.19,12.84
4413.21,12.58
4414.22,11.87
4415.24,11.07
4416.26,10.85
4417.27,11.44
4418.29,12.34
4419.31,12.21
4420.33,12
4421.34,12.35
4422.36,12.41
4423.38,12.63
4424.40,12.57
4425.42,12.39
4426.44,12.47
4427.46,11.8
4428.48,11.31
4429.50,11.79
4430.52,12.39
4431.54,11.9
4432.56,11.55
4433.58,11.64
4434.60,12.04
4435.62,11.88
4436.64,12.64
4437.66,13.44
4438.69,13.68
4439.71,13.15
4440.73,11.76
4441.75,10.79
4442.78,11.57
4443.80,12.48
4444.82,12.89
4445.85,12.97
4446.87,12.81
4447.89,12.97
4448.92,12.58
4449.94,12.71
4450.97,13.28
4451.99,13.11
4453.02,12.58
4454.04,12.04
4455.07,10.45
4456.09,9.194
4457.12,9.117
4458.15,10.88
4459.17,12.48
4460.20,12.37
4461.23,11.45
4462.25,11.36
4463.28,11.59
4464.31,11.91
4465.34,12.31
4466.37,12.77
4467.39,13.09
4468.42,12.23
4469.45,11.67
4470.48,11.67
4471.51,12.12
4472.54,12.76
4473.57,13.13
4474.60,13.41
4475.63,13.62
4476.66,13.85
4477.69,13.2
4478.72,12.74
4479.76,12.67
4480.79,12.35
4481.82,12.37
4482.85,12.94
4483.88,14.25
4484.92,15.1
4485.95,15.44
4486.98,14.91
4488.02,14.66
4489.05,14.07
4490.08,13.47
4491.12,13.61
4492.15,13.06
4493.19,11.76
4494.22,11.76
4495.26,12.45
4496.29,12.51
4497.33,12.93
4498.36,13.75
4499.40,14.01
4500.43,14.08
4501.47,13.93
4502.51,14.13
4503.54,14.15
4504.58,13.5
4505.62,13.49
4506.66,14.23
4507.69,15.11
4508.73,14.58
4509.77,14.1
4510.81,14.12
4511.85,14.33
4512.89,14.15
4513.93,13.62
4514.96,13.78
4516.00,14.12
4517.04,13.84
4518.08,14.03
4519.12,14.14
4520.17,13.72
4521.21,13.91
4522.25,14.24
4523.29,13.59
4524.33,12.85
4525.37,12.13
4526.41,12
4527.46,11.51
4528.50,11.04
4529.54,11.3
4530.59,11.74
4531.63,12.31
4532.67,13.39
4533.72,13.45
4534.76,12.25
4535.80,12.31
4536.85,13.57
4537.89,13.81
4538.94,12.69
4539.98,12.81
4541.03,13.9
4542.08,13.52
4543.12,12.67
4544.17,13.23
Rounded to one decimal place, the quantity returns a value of -4.5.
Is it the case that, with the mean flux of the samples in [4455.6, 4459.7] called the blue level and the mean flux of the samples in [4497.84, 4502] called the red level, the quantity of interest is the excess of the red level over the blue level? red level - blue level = 3.5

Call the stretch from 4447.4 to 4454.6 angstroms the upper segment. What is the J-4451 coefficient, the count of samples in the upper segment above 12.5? 6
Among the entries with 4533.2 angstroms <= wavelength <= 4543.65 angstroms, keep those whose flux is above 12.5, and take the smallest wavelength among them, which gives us 4533.72 angstroms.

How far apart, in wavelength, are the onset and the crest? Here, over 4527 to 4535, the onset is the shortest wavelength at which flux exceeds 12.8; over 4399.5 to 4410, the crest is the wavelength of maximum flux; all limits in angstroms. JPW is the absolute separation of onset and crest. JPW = 123.5 angstroms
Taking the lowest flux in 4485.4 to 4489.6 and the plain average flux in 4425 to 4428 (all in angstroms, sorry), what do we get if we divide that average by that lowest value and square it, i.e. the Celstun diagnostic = 0.75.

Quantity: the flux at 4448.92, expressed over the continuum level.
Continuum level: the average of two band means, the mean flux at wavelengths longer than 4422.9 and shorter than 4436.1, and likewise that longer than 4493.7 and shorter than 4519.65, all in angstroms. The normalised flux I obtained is 0.97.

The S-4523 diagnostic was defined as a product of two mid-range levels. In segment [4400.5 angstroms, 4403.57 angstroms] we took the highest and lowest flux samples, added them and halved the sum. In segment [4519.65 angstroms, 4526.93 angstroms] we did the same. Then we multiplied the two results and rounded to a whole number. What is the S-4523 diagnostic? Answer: 138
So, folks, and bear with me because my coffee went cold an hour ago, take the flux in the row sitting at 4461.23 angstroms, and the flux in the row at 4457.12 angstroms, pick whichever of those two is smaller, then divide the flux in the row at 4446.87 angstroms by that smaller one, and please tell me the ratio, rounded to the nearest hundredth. 1.41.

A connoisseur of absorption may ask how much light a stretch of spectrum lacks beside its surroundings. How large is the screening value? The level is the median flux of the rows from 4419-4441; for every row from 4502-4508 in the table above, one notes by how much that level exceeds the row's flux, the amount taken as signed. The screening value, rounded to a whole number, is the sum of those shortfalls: -11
